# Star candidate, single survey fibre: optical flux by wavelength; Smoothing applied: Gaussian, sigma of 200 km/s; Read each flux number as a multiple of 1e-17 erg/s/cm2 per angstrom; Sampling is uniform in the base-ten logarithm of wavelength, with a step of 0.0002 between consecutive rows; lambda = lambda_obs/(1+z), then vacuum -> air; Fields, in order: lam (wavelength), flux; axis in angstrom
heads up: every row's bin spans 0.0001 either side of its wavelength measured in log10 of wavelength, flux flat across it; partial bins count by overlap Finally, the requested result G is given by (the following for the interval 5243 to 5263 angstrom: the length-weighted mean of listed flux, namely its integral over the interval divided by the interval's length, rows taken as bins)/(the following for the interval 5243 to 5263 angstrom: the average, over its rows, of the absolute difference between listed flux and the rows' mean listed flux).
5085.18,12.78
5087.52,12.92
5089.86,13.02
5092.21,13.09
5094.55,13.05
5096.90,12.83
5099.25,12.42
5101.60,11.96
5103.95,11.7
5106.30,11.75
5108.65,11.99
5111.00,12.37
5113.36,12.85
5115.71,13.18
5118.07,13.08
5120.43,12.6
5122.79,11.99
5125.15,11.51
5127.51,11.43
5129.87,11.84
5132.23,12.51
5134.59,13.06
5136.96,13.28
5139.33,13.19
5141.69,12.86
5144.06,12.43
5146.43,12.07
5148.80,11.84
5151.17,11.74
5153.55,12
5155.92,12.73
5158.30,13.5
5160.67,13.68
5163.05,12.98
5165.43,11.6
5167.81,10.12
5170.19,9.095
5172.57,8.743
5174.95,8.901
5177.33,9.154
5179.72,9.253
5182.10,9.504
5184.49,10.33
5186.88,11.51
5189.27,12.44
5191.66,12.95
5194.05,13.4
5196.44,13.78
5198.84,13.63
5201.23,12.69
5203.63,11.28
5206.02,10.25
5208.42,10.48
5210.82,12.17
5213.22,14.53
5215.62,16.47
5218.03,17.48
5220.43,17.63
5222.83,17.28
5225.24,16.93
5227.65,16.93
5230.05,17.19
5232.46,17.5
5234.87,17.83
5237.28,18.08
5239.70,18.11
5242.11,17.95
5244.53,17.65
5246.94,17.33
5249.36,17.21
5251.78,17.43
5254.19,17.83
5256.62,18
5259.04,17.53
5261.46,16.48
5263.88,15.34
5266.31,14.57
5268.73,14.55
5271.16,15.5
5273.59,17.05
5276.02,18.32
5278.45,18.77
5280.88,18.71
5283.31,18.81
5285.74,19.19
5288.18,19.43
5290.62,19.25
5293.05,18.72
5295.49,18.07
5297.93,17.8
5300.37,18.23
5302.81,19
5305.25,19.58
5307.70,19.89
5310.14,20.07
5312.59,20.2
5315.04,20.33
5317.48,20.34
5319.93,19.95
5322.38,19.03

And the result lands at 54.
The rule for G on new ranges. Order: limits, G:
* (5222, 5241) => 44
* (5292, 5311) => 26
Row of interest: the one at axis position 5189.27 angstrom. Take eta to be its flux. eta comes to 12.44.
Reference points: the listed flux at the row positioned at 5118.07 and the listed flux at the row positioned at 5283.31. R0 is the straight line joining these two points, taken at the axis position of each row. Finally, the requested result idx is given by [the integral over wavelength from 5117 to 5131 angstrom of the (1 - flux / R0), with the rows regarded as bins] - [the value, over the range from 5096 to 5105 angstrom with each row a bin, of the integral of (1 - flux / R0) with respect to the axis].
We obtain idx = 1.1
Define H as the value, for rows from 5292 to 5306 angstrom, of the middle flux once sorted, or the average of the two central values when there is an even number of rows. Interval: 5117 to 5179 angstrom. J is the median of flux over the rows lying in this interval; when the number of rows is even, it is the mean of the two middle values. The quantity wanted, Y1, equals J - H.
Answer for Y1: -6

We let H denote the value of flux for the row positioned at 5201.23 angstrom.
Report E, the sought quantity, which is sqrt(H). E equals 3.56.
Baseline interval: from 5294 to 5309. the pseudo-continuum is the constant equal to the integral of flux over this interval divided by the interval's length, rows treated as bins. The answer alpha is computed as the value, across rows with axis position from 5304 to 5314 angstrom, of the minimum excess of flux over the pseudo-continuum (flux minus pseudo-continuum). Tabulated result 0.81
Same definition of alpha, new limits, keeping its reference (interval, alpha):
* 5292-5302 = -0.97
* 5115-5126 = -7.26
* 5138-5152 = -7.03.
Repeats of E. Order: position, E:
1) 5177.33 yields 3.03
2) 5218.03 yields 4.18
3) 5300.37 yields 4.27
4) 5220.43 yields 4.20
